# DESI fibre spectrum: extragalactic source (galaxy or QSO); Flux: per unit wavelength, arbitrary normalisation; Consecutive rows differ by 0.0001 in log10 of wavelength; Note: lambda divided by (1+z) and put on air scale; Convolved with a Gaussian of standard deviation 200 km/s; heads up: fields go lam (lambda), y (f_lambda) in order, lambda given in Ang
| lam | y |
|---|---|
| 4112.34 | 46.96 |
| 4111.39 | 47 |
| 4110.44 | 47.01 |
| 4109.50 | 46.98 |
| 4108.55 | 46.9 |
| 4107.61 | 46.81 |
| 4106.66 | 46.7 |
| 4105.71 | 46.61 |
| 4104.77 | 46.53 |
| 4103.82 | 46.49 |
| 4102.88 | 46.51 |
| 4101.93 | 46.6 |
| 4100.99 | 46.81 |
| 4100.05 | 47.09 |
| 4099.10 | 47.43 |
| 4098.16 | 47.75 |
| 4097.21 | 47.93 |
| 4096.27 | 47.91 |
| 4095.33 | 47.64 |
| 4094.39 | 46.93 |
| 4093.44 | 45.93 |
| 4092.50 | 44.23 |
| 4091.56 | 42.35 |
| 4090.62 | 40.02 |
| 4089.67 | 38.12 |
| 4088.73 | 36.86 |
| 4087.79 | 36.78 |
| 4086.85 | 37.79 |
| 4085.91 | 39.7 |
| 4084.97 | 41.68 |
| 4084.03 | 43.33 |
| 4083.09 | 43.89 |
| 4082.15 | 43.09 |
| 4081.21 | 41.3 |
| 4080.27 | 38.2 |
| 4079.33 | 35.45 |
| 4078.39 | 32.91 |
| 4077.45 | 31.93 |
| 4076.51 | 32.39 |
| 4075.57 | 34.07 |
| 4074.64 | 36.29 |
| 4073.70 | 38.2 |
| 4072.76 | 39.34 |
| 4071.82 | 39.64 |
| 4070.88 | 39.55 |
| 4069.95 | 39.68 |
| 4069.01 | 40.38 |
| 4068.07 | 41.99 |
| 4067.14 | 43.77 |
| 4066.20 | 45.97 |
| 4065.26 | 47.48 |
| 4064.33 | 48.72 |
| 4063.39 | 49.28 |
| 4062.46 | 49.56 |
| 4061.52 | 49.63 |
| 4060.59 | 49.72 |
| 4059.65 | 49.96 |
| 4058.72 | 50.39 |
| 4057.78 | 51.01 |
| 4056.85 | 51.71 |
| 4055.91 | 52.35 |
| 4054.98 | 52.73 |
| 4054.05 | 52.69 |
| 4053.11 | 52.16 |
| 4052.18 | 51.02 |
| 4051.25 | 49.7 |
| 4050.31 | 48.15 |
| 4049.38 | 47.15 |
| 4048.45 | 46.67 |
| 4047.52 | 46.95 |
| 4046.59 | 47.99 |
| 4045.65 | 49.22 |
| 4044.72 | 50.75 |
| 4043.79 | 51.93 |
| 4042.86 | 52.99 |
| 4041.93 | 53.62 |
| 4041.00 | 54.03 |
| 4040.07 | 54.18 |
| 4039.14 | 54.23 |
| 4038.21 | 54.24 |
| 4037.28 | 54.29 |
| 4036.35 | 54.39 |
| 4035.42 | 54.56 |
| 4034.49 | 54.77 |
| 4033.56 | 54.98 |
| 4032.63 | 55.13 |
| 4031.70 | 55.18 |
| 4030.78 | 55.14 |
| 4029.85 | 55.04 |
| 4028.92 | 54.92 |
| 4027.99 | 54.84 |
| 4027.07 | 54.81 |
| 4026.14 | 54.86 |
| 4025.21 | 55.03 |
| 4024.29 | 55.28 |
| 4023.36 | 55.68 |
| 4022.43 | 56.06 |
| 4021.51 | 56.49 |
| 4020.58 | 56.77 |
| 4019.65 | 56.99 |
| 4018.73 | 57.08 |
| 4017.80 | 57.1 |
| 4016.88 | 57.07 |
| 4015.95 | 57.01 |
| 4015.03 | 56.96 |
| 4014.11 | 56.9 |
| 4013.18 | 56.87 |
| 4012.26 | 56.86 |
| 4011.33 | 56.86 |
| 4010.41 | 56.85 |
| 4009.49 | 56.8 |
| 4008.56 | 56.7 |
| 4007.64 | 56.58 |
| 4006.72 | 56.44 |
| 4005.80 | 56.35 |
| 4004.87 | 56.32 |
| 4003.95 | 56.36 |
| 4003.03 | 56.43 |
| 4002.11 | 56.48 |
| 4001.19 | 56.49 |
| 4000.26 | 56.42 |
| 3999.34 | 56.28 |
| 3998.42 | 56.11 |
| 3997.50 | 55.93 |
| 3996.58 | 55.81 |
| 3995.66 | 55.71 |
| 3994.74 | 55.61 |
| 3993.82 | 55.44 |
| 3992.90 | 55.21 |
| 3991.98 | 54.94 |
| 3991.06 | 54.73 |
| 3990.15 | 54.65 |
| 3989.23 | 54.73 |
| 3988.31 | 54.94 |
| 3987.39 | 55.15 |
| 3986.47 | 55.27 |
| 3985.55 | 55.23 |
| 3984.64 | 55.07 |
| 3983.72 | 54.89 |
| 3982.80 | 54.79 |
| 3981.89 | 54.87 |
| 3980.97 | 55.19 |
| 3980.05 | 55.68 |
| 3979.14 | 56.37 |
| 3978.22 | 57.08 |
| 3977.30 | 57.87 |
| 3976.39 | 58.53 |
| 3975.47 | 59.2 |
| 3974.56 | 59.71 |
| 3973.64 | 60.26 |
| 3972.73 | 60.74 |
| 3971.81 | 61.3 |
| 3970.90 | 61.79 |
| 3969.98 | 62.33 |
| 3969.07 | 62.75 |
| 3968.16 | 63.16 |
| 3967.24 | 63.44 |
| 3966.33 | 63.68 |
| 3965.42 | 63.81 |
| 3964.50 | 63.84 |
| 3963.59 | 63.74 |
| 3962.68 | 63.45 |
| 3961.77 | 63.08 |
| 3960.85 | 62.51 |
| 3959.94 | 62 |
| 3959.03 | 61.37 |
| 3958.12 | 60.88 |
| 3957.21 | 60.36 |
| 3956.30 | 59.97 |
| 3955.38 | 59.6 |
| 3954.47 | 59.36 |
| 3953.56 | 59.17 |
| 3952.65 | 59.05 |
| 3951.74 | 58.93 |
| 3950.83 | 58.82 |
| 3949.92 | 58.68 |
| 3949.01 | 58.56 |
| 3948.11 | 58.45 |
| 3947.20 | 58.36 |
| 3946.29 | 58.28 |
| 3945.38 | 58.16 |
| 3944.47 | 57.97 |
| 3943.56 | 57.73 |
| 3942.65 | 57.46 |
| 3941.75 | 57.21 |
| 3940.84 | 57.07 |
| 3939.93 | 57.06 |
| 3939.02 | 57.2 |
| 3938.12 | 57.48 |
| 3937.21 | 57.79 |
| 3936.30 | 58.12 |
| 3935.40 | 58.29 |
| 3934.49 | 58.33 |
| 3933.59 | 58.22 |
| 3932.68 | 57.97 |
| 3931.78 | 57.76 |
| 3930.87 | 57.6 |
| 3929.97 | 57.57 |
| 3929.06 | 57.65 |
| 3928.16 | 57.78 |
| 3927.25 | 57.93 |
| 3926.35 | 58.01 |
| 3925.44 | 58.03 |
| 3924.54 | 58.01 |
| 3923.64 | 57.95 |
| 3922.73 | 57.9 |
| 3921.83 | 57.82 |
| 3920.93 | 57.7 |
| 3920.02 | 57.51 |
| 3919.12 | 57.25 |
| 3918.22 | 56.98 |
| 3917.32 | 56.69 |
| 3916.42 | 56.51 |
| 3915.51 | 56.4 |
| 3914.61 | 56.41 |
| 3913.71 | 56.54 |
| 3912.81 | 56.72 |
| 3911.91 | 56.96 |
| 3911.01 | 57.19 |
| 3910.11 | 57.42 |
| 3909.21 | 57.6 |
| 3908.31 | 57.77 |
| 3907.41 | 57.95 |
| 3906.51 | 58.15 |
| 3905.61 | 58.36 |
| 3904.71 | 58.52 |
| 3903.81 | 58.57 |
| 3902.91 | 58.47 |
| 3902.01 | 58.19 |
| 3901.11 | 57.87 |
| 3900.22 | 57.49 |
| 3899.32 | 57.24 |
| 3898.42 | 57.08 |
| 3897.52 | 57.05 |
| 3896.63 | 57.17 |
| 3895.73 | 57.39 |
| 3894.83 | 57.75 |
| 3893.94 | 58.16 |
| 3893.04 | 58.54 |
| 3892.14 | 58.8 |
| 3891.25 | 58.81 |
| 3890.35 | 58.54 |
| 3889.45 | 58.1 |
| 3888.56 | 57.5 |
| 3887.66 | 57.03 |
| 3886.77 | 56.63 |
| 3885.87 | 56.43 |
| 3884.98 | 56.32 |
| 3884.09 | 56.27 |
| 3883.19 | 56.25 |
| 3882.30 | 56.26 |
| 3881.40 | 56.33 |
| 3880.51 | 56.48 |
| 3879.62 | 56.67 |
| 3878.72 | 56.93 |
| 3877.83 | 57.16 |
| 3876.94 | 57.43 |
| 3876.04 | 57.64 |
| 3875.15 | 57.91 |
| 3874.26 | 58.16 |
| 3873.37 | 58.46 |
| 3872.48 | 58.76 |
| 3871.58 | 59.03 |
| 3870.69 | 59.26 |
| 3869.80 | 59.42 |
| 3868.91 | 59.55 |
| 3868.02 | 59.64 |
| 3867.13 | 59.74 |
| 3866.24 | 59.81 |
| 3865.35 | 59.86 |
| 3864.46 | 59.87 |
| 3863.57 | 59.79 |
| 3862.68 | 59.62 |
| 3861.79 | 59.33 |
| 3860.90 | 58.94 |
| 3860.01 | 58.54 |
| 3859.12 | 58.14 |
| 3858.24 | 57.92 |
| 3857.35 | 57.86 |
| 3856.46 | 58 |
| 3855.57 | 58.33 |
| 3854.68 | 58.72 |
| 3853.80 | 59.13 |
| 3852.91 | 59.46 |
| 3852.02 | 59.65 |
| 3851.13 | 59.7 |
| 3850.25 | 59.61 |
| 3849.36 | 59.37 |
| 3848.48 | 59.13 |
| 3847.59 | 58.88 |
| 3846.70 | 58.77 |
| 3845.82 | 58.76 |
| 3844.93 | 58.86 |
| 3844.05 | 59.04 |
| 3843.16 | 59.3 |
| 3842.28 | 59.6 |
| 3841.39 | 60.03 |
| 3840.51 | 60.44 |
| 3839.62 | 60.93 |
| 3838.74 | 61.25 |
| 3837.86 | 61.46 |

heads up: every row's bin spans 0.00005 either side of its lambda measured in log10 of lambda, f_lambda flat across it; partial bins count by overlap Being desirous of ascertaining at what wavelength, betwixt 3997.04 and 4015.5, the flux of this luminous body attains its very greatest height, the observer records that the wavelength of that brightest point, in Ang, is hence 4015.03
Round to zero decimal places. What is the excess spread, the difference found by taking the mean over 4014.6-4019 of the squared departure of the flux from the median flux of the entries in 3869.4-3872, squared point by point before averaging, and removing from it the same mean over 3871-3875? 4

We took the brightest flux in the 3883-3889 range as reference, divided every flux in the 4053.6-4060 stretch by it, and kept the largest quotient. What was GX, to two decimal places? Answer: 0.92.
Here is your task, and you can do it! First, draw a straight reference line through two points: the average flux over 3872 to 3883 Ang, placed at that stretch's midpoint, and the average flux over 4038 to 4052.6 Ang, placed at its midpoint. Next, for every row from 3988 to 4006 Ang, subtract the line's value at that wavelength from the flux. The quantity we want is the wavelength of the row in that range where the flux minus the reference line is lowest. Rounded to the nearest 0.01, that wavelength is 3990.15 Ang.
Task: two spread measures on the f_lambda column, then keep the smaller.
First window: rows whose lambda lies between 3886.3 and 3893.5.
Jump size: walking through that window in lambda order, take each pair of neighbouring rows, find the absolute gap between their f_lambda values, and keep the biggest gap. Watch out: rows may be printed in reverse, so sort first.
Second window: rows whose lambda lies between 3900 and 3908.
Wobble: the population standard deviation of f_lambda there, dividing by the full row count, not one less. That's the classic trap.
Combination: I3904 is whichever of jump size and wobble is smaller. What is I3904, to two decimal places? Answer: 0.33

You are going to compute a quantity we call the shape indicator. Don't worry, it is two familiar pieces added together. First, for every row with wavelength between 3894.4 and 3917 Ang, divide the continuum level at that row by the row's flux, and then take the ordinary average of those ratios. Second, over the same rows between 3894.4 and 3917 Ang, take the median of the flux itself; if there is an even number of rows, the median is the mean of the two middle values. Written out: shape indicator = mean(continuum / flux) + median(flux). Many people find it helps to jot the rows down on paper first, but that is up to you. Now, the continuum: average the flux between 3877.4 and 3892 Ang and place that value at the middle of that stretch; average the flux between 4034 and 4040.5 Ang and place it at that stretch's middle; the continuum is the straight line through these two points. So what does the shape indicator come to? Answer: 58.4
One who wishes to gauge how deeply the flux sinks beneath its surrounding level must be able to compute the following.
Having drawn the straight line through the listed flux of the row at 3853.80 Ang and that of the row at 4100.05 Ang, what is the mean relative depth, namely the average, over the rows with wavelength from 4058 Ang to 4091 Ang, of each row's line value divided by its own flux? 1.19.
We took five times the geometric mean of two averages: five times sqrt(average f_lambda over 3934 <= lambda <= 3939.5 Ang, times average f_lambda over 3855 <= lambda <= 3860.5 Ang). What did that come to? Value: 290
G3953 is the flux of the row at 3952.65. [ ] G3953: 59.05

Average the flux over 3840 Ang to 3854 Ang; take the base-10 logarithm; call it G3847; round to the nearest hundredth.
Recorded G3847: 1.77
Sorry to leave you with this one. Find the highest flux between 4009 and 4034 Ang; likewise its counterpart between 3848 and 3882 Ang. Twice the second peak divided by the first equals 2.1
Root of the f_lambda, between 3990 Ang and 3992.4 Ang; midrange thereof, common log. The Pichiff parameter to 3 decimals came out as 0.869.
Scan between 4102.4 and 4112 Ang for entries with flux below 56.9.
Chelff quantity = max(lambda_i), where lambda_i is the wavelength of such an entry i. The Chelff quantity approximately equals 4111.39 Ang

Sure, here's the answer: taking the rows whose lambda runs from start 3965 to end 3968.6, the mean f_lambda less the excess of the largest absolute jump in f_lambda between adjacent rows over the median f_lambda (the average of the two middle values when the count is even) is 126.8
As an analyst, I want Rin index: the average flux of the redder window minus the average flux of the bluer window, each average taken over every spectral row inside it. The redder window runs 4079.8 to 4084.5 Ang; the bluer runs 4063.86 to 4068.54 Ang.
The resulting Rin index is -3.6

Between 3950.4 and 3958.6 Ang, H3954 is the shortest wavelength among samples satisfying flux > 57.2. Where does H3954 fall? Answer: 3950.83 Ang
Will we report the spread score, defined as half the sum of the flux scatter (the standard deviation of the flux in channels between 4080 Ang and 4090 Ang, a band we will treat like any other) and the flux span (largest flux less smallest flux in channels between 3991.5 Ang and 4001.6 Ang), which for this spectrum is 2.1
